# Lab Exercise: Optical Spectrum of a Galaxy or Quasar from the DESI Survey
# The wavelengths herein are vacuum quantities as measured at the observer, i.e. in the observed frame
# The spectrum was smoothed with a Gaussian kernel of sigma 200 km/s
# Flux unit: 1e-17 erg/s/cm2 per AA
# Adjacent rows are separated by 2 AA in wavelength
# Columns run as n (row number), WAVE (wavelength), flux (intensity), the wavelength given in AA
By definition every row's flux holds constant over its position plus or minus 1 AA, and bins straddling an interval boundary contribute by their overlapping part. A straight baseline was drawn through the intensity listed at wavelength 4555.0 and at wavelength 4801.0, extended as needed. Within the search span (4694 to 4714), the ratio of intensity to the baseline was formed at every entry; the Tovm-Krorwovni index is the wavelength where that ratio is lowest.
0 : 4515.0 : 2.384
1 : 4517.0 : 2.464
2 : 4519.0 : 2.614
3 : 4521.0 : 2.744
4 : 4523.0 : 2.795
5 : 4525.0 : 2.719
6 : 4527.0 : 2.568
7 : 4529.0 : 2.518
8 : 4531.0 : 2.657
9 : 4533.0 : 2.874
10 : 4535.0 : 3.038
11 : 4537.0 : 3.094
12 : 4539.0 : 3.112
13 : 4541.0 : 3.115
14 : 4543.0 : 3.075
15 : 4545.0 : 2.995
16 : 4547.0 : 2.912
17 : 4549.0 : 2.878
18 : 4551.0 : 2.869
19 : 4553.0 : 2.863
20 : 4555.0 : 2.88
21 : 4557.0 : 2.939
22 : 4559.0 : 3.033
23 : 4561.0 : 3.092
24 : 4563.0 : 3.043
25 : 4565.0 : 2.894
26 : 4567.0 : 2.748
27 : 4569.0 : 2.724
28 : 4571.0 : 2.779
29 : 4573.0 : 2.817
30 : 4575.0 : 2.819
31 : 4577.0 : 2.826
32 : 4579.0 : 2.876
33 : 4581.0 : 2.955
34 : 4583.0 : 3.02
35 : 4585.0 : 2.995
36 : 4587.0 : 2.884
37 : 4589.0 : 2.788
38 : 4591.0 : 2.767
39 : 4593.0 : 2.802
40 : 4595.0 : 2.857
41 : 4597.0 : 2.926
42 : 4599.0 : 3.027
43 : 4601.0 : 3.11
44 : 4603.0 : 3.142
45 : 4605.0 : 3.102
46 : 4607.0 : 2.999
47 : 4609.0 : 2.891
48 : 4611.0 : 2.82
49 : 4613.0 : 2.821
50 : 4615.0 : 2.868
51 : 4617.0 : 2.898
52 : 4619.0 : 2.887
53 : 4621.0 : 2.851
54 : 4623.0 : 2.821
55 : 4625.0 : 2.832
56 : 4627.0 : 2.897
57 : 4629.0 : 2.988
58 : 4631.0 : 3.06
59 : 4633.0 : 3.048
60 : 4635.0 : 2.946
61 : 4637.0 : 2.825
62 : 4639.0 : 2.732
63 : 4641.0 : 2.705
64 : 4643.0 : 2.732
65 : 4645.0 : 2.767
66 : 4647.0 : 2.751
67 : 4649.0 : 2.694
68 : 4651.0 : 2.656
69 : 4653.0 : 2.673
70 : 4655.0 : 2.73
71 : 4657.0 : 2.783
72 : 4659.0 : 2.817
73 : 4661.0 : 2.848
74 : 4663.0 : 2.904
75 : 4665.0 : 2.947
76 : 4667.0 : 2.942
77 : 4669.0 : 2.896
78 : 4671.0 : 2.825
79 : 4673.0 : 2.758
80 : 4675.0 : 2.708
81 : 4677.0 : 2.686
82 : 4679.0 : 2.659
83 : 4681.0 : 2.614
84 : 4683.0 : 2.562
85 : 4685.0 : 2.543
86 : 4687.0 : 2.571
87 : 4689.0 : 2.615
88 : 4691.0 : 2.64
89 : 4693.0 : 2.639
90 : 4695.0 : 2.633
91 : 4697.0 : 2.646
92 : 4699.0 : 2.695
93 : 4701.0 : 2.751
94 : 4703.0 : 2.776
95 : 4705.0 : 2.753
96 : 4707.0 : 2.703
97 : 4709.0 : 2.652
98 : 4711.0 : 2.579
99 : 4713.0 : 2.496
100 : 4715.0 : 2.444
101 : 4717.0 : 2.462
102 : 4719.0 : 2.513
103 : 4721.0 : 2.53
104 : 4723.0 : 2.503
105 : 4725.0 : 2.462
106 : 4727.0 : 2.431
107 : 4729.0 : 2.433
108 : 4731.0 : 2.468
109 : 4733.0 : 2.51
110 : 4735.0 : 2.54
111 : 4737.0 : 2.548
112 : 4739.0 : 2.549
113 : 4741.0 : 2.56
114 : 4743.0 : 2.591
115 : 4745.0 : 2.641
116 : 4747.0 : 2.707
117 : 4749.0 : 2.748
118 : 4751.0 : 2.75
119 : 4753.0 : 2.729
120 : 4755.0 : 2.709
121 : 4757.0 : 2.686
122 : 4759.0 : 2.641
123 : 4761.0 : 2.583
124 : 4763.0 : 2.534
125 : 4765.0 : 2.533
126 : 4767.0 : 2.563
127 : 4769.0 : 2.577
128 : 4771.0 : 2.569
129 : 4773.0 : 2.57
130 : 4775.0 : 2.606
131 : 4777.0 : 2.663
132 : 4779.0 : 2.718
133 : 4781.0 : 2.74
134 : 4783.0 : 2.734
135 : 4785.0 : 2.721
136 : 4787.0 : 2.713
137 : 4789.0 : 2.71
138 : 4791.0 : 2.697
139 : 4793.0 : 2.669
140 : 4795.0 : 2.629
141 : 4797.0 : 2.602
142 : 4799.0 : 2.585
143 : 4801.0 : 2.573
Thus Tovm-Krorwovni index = 4713.0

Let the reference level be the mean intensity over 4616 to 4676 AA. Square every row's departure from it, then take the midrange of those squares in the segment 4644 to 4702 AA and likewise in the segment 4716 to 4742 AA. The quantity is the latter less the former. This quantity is 0.075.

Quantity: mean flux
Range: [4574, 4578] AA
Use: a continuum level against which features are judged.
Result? 2.82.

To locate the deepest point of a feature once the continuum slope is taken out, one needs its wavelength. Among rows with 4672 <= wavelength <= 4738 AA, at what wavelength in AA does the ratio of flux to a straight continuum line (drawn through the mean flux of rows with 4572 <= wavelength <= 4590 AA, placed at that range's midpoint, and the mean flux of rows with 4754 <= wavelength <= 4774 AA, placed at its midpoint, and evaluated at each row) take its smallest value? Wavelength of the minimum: 4715.0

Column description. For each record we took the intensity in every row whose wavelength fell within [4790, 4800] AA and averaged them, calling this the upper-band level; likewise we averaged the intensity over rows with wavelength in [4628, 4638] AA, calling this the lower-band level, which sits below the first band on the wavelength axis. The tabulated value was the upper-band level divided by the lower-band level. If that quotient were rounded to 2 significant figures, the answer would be 0.89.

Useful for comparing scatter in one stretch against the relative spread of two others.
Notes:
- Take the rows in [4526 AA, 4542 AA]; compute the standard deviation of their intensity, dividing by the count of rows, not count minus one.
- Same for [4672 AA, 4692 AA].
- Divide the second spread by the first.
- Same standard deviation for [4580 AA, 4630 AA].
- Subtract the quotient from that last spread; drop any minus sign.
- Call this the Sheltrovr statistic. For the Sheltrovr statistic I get 0.17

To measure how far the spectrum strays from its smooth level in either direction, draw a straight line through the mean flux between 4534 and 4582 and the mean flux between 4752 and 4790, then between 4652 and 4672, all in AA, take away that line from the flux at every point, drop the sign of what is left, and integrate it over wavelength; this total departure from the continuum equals 1.8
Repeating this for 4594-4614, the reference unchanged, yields 2.4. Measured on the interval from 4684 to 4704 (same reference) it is 2.2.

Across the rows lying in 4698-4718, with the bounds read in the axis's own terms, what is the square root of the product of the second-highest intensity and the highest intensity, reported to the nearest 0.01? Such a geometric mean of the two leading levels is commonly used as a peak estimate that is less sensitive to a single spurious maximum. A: 2.76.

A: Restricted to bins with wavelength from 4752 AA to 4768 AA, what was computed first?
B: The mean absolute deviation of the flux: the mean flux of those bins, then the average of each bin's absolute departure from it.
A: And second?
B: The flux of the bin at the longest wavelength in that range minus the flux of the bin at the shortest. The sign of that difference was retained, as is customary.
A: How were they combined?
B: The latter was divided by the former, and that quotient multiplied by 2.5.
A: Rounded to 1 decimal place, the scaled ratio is -6.0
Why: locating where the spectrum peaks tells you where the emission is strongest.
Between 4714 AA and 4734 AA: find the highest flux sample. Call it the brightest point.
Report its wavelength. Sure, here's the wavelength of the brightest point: 4721.0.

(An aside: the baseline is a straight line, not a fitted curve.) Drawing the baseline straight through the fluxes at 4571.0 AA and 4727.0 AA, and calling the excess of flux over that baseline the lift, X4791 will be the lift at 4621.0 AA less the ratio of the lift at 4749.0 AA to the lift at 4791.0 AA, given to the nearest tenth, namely -0.7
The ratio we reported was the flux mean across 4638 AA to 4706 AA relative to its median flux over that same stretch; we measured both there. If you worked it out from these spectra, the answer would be 1.00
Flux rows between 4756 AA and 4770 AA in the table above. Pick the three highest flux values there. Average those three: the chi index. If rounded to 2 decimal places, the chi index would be 2.64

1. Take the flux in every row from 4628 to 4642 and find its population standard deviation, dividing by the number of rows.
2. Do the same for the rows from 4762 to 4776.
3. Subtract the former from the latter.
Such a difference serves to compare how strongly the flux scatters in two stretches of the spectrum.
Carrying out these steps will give -0.11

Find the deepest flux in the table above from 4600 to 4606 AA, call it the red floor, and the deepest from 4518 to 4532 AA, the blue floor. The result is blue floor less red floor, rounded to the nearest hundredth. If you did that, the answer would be -0.58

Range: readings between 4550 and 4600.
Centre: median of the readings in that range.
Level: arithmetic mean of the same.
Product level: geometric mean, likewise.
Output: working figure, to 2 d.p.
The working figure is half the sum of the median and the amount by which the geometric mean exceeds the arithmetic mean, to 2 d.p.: 1.44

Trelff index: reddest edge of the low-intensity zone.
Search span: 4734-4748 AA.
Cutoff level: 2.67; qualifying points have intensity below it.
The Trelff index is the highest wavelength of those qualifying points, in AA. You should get 4745.0 AA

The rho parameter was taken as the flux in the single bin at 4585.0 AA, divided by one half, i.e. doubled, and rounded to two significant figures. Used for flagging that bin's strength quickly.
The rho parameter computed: 6.0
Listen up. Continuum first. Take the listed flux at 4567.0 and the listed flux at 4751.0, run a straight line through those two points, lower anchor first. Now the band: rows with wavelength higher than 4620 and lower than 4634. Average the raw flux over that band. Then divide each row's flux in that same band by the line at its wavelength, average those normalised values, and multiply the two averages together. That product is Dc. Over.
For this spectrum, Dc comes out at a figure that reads 3.12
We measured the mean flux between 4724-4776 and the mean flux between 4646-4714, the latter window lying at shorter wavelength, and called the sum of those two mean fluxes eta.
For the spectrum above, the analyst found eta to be 5.3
